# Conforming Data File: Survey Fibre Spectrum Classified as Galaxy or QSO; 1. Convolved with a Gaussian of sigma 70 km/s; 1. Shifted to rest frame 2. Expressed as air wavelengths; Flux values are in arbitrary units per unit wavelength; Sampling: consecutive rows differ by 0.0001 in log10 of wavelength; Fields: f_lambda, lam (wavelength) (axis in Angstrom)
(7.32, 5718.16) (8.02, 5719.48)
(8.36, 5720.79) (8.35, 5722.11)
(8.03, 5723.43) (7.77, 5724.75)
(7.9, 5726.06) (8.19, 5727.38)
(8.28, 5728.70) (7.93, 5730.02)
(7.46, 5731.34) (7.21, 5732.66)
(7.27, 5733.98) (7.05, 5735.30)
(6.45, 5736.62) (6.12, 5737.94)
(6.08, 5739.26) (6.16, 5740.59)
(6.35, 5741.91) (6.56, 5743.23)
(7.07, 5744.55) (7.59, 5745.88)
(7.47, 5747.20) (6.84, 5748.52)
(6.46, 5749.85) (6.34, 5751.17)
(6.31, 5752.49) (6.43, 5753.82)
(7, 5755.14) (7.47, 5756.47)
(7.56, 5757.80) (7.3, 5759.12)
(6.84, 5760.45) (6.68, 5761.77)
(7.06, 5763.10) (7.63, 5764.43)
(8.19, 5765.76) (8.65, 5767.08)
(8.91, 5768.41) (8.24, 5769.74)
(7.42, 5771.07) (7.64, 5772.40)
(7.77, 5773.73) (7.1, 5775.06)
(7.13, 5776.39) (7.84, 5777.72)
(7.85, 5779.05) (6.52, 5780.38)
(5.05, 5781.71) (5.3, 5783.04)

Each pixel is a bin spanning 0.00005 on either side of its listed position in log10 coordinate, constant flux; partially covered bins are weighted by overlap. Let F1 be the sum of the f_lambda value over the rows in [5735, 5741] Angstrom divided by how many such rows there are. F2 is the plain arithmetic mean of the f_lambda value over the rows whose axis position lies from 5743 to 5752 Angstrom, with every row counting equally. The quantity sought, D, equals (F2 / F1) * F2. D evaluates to 7.5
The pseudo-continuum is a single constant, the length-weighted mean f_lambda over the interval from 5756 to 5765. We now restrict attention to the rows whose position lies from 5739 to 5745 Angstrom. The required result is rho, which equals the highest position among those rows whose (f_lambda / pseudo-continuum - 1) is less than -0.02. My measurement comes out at 5743.23 Angstrom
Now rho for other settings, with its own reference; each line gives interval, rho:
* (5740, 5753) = 5752.49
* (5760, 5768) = 5763.10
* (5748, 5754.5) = 5753.82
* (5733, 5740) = 5739.26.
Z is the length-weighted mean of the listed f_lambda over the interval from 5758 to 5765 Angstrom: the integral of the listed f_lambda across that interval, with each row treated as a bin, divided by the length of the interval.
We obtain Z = 7.13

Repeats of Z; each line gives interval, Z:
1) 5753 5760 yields 7.12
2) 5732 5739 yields 6.78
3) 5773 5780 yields 7.50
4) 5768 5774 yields 7.97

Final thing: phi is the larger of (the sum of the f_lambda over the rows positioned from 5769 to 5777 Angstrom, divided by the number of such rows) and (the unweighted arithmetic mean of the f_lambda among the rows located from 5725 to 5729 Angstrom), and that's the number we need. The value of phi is 8.1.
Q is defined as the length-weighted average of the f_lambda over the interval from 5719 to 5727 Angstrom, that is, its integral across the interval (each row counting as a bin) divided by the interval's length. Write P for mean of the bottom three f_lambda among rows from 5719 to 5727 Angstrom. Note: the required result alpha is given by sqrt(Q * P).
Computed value 8.0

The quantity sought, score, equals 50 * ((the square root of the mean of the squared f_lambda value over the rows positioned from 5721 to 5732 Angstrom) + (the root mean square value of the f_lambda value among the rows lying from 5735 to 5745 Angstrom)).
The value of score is 724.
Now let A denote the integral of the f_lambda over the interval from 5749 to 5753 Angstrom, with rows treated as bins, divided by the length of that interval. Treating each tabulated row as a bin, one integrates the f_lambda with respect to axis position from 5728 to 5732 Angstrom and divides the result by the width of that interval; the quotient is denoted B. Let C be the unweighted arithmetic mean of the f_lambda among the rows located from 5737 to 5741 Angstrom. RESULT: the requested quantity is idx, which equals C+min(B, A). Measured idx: 12.5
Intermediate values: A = 6.4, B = 7.9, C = 6.12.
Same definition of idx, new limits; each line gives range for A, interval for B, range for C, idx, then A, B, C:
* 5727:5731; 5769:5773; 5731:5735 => 15.1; 8.1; 7.8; 7.31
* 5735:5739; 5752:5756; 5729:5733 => 14.0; 6.5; 6.6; 7.53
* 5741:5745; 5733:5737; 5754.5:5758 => 14.0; 6.6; 7.0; 7.34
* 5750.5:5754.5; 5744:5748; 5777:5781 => 13.8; 6.4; 7.4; 7.40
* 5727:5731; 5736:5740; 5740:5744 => 12.6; 8.1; 6.2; 6.36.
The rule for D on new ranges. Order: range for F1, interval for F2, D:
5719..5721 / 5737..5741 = 4.6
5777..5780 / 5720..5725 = 8.4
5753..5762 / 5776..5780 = 8.2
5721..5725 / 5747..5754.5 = 5.5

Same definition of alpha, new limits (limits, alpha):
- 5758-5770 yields 7.3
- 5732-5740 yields 6.4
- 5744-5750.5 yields 6.9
